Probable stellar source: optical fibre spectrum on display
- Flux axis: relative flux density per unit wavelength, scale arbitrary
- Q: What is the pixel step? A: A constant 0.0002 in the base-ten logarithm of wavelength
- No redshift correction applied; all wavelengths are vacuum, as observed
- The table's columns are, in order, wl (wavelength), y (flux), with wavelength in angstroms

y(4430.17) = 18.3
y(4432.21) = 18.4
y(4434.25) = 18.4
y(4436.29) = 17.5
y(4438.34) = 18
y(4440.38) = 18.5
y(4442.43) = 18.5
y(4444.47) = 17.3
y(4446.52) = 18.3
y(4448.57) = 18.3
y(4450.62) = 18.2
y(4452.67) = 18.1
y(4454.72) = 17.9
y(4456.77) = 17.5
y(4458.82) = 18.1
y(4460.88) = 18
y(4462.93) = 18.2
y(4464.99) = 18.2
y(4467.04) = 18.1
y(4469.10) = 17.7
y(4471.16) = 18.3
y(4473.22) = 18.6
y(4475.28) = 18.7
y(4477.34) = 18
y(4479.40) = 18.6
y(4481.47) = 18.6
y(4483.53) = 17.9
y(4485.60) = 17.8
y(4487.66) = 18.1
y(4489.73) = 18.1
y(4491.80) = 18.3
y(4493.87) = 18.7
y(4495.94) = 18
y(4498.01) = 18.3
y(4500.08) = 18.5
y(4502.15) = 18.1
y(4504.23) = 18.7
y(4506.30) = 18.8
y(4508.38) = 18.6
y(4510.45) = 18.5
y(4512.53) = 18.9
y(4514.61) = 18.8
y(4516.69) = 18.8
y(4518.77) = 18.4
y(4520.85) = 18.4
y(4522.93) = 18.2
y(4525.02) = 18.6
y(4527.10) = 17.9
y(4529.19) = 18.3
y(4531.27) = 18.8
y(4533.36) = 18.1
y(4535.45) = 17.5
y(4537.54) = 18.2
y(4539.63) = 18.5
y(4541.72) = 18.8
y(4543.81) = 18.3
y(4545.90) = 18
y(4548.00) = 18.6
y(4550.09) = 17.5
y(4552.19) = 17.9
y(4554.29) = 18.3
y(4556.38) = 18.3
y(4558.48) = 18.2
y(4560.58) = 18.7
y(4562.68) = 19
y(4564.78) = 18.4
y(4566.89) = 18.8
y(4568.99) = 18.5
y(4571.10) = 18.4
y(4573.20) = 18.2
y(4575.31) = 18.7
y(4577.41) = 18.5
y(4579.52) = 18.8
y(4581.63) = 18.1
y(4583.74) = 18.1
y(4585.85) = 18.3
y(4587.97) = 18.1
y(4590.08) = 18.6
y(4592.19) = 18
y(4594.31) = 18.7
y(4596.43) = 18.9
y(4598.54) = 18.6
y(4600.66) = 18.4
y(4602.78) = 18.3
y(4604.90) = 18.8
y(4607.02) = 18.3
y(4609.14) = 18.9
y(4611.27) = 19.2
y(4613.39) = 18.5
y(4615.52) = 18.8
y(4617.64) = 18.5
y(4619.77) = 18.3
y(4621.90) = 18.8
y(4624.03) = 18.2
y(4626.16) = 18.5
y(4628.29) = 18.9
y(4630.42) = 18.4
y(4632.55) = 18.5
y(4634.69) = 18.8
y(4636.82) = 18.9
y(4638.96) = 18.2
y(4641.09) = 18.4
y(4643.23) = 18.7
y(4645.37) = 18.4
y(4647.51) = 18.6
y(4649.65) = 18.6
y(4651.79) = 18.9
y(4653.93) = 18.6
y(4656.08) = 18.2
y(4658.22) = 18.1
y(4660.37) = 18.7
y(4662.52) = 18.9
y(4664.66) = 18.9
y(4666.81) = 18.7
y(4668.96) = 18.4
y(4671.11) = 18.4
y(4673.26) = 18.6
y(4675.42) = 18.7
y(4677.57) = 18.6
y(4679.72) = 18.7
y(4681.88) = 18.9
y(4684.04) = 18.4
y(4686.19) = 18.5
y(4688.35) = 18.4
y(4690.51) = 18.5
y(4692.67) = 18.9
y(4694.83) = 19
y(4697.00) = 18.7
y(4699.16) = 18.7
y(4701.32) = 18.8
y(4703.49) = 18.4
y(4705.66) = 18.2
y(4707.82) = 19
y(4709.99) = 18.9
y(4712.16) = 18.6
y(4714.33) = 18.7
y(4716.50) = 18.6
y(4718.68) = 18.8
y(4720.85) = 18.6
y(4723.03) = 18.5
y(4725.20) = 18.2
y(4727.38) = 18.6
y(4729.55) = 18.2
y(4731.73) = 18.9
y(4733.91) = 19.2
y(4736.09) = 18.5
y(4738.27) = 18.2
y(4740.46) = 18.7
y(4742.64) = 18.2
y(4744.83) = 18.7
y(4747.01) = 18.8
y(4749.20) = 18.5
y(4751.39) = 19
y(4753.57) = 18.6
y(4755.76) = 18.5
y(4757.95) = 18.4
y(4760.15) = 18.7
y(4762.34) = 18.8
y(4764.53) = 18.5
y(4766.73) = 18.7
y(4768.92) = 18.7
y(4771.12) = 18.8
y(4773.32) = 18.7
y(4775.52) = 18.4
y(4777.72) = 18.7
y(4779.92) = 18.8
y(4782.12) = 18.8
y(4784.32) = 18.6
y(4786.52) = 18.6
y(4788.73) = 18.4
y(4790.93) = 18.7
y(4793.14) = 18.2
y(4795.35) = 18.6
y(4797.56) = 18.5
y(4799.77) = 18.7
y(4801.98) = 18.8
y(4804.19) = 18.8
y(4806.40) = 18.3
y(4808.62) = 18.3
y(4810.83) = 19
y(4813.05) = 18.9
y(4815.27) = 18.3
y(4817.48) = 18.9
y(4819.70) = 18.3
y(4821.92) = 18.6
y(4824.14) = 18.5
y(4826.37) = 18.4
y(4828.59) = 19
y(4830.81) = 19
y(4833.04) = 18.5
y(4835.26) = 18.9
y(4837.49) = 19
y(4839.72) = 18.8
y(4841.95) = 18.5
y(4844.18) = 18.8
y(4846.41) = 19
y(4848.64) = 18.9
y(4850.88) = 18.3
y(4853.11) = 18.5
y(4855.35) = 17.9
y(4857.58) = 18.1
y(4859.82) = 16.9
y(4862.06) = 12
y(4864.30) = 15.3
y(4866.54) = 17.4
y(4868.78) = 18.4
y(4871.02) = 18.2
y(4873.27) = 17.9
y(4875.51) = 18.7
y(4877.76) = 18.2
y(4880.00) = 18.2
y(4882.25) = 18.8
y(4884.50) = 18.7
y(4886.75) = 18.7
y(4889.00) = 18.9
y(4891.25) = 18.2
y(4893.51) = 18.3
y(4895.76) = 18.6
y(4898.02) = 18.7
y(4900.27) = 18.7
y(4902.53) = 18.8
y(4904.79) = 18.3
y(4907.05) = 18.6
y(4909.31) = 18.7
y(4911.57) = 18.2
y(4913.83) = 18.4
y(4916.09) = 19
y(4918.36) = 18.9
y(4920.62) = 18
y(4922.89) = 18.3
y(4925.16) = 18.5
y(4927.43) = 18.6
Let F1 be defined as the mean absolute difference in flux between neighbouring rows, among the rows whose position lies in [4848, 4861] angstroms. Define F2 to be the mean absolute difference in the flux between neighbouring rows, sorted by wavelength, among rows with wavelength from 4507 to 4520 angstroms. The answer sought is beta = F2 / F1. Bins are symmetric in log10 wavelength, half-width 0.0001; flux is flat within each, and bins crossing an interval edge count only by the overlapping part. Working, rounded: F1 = 0.56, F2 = 0.20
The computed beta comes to 0.36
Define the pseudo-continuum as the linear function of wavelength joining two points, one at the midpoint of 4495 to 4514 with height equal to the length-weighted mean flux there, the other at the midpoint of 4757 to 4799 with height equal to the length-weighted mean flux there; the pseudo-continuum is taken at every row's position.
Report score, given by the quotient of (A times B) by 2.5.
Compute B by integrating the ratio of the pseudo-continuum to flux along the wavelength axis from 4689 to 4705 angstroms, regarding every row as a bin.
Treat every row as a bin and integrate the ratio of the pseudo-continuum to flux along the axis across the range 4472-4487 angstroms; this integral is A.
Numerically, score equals 96.4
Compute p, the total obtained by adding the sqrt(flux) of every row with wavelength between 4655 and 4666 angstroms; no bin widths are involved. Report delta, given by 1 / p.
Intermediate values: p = 21.5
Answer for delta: 0.0464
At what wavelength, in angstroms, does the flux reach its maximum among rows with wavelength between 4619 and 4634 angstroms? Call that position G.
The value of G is 4628.29 angstroms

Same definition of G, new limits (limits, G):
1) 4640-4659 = 4651.79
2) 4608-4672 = 4611.27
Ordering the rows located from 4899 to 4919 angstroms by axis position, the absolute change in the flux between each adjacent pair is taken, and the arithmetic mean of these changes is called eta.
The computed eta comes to 0.30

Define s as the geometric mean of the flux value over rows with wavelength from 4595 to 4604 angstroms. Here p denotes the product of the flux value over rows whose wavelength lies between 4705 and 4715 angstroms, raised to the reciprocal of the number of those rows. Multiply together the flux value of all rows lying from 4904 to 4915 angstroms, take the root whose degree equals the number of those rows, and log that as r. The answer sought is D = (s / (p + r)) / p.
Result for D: 0.0268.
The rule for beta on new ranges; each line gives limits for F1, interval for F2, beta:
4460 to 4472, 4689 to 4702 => 0.69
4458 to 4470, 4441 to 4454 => 3.00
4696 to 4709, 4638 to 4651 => 0.67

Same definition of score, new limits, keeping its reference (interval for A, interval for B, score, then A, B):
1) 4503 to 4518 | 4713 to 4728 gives 89.0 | 14.8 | 15.0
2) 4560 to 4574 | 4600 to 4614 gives 77.8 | 14.0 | 13.9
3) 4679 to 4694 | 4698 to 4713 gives 89.5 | 15.0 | 14.9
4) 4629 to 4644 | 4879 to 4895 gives 96.5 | 15.0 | 16.1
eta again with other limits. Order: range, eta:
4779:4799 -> 0.21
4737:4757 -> 0.36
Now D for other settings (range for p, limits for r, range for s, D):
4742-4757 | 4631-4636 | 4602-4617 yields 0.0269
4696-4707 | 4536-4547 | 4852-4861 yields 0.0260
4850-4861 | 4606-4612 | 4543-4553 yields 0.0274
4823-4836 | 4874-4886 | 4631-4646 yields 0.0266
